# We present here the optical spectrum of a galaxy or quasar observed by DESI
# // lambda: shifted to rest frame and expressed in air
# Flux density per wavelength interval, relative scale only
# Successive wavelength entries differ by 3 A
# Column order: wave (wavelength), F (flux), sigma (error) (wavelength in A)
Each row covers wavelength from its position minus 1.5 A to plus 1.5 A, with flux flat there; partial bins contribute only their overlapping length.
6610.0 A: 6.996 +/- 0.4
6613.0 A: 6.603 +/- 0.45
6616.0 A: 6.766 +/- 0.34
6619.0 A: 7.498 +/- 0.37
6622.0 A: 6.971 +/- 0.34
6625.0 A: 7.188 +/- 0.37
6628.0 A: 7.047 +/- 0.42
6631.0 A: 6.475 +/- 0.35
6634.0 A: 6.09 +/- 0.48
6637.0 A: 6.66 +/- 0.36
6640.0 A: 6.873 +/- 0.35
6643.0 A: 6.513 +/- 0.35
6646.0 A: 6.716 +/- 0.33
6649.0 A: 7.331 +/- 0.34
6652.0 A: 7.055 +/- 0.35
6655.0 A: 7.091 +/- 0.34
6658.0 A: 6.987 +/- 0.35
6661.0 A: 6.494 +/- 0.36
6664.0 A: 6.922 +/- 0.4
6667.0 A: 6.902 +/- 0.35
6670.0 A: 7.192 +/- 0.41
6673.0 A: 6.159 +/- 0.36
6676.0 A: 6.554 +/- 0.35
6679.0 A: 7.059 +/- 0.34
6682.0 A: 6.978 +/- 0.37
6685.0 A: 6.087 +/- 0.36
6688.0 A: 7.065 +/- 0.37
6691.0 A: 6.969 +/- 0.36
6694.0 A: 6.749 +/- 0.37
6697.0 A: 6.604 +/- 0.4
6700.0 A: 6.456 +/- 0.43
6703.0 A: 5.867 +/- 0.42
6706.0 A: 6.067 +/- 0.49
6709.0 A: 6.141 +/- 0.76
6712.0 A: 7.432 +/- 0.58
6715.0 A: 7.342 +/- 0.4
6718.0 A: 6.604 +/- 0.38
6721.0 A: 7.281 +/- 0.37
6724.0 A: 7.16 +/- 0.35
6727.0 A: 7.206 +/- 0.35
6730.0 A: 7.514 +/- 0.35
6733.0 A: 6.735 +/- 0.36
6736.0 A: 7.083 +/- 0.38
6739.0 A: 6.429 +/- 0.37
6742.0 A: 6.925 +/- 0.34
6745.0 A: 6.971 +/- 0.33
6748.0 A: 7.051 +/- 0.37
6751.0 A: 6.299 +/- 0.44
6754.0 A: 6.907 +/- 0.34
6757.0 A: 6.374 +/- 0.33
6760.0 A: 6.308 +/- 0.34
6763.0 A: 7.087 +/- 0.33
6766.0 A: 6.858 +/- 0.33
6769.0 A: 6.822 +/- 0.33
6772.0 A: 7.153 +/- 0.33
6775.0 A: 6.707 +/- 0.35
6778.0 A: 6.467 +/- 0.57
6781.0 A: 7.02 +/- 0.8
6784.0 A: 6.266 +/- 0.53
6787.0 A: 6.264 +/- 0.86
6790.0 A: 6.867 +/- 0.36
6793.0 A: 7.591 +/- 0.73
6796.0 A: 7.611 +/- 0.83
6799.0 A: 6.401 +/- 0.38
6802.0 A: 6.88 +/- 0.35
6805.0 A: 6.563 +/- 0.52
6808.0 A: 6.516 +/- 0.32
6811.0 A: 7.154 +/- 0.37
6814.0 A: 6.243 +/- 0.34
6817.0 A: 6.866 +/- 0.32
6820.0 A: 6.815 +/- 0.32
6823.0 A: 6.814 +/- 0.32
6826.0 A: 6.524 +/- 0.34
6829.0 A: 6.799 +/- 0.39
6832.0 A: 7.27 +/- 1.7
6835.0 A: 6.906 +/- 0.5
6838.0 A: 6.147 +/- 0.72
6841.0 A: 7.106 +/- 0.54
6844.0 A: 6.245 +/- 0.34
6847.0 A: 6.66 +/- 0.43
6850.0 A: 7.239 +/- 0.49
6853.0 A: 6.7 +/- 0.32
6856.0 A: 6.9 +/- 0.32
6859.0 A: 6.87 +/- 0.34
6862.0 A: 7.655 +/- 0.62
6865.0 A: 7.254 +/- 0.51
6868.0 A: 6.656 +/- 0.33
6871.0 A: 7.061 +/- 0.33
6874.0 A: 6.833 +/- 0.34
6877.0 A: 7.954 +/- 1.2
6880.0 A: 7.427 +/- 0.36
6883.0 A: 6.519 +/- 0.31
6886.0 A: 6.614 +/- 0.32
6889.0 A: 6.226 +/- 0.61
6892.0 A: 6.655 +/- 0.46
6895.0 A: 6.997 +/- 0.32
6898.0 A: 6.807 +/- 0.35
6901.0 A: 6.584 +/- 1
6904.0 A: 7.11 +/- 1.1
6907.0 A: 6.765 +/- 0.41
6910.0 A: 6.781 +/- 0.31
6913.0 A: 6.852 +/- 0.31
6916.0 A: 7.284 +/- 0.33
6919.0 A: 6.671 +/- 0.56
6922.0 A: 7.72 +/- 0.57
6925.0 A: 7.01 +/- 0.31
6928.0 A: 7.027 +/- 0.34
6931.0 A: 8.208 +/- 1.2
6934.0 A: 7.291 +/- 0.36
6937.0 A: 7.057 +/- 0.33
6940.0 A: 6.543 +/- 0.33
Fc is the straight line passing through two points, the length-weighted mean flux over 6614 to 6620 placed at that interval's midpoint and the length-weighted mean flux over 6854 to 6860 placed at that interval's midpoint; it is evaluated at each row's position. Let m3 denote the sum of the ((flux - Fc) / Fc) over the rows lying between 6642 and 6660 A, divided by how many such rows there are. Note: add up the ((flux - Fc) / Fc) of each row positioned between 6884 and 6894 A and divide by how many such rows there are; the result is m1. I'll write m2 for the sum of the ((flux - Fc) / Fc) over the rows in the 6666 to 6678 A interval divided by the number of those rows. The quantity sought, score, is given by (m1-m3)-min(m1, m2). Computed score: 0.01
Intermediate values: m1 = -0.051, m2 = -0.045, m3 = -0.01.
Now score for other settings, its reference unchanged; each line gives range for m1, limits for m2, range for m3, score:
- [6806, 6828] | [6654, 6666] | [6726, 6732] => -0.06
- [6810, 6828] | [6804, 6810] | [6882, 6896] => 0.07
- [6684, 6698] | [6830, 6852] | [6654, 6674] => 0.03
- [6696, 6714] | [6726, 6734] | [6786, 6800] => 0.00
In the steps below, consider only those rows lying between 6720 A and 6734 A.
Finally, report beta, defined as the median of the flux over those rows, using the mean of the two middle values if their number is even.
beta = 7.21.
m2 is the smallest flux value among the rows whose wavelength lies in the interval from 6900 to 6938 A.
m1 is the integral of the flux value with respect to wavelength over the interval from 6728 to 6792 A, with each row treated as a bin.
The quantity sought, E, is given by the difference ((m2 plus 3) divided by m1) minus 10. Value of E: -9.98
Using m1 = 434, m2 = 6.584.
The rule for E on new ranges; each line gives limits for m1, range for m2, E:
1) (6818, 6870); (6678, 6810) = -9.98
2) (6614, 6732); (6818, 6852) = -9.99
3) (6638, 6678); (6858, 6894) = -9.97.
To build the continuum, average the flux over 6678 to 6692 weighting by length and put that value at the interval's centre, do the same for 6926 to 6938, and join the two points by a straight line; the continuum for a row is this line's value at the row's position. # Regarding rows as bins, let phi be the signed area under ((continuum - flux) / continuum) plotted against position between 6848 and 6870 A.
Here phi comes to 0.6 A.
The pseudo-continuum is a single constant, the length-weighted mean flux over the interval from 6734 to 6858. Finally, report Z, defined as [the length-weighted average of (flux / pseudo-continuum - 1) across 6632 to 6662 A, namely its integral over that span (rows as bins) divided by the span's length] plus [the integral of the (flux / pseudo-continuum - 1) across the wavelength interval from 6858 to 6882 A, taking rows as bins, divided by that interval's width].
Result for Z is 0.064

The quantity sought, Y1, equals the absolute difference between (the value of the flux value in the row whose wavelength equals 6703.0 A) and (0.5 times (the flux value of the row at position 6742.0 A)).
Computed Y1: 2.4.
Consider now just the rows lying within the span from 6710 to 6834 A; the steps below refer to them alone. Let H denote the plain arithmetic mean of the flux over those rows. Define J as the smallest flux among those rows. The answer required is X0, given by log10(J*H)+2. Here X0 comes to 3.632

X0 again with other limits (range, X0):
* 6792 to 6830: 3.630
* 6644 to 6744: 3.602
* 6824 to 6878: 3.630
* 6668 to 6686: 3.609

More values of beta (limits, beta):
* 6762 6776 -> 6.86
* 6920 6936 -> 7.29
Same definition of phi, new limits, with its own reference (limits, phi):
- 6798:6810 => 0.8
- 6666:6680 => 0.1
